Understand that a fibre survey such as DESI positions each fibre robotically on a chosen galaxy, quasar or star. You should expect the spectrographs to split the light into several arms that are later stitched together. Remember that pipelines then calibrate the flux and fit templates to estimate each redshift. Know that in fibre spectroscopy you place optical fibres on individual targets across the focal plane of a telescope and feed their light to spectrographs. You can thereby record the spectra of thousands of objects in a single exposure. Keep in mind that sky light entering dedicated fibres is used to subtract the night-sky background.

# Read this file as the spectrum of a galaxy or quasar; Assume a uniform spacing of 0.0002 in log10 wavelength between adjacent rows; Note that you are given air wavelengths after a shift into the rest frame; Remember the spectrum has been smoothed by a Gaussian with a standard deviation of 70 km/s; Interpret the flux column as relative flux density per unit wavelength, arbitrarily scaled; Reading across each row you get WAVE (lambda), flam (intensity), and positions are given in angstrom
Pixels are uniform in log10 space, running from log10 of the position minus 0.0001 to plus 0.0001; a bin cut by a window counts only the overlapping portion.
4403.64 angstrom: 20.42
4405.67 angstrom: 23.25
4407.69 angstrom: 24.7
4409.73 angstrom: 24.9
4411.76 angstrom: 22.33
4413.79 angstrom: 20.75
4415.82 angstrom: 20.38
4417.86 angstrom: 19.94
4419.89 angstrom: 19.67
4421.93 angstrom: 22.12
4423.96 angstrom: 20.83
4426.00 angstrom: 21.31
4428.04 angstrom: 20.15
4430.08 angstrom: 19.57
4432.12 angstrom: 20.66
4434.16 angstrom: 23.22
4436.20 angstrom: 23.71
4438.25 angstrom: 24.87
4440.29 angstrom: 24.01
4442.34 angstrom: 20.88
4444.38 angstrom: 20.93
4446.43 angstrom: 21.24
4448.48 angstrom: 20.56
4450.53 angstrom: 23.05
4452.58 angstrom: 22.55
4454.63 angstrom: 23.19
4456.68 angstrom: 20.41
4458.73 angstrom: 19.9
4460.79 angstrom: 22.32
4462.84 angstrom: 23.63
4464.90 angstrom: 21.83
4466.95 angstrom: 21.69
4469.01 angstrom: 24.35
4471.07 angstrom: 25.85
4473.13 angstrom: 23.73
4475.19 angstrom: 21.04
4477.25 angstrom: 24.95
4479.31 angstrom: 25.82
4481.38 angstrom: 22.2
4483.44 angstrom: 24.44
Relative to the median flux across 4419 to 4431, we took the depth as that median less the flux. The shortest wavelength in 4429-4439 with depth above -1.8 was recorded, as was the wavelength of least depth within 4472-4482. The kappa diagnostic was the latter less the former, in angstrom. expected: 49.2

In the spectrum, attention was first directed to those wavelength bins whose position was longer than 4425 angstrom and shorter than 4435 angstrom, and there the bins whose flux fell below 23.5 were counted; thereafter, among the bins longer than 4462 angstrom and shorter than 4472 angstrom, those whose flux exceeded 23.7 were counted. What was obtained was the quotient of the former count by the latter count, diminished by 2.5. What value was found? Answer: 0.0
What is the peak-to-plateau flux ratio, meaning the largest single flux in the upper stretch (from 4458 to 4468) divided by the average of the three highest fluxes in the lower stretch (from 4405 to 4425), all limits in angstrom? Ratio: 0.97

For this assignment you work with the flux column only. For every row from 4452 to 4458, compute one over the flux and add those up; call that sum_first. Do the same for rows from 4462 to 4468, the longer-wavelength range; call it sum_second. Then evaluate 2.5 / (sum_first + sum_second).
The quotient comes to 9.24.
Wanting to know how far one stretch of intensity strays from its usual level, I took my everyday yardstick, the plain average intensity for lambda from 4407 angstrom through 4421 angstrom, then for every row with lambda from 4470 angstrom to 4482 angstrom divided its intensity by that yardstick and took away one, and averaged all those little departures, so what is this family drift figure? 0.10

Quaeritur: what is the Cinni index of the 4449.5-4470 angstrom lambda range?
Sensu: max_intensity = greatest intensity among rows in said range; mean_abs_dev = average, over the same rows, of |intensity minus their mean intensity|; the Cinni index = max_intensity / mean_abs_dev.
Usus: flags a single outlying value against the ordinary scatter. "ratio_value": 22.8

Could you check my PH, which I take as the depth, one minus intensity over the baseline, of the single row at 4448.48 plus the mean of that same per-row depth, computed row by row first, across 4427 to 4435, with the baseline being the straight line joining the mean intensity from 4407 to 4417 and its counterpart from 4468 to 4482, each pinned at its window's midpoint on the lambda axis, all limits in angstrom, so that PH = 0.21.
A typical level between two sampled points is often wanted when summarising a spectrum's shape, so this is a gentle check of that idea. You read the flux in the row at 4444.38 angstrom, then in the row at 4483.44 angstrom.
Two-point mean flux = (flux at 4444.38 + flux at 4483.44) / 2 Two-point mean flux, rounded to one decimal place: 22.7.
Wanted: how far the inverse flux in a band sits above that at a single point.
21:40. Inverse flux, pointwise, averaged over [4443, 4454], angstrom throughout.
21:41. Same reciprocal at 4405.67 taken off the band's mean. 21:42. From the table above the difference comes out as 0.0032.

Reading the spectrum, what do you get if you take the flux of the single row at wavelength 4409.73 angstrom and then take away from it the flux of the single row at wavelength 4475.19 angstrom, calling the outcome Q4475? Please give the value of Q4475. 4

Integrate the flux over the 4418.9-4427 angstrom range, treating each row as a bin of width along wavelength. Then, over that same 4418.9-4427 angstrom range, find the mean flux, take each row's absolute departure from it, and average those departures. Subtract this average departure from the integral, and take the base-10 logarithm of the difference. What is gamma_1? 2.23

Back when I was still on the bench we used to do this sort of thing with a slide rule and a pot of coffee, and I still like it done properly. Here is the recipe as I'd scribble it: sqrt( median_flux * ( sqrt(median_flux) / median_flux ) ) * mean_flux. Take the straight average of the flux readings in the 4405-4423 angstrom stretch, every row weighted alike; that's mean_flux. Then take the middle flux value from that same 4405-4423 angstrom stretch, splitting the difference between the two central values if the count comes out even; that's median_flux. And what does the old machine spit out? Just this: 47.7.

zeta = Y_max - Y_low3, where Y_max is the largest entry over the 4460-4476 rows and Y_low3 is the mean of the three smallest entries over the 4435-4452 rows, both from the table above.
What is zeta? 5.1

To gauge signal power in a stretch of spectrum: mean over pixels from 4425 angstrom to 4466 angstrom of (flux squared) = 482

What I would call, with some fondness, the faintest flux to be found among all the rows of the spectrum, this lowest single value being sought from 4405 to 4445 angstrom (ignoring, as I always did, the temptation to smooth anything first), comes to 19.57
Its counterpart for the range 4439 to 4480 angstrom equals 19.9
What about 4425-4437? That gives 19.57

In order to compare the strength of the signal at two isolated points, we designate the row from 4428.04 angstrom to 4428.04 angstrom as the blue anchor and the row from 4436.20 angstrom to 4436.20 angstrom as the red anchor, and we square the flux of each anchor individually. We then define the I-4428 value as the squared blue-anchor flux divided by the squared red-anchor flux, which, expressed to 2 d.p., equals 0.72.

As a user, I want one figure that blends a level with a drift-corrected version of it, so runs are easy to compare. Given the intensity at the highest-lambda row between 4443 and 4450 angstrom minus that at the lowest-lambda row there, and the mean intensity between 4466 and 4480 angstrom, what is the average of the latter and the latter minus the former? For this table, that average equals 24.1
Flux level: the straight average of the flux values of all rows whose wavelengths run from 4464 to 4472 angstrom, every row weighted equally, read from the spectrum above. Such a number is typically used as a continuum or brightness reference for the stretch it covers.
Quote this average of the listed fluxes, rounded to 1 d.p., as 23.4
